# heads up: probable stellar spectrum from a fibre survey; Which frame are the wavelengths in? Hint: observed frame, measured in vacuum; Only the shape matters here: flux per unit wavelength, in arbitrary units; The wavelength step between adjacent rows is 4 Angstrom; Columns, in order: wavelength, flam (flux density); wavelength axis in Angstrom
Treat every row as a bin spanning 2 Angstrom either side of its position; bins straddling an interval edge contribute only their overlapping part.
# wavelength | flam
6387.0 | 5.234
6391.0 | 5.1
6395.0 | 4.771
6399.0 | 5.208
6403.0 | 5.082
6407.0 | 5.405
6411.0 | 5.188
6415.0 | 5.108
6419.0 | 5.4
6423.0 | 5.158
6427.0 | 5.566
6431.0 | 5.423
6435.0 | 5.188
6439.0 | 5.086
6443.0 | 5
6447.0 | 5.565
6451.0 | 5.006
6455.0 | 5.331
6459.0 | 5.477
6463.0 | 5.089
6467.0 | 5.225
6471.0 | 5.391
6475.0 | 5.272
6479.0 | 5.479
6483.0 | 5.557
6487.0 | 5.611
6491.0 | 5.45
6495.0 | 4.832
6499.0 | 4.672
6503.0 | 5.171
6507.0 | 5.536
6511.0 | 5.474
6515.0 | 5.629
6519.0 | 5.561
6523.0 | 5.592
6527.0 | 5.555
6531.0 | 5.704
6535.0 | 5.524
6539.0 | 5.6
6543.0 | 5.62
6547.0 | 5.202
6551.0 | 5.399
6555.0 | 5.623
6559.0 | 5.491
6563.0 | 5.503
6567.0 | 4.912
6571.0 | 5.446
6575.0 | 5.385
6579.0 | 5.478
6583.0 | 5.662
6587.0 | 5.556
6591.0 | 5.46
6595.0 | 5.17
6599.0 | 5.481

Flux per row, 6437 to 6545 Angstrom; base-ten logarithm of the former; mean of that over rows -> 0.729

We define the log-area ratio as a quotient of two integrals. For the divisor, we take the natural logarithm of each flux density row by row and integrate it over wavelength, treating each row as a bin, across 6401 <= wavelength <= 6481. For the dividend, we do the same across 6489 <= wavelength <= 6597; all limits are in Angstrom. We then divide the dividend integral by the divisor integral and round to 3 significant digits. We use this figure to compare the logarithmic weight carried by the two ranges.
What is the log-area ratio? 1.37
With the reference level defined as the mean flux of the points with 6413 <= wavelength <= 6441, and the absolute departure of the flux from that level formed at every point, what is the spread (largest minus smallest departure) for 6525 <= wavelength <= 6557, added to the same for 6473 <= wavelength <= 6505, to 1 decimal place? 1.0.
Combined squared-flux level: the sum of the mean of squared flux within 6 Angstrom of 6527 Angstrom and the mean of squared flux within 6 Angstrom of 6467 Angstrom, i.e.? 59.0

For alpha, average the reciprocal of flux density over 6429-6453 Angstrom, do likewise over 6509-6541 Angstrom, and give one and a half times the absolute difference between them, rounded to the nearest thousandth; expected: 0.019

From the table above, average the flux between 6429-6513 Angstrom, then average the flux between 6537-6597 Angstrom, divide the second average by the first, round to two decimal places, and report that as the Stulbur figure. 1.03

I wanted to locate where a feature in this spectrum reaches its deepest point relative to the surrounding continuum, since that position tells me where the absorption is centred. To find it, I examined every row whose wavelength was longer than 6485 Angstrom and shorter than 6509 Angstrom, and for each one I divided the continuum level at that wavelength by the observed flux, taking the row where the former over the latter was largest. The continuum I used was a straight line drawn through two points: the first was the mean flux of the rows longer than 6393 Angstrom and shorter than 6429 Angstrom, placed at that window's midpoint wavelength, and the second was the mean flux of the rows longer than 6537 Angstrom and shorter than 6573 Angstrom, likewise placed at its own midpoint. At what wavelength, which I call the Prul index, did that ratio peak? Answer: 6499.0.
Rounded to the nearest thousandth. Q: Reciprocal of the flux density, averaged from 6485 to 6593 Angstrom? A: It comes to 0.185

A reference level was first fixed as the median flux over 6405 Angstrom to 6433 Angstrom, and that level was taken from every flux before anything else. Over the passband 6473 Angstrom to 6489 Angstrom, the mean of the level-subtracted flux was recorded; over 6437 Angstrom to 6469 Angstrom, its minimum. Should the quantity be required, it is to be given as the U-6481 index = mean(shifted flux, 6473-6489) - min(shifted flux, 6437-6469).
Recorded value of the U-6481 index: 0.48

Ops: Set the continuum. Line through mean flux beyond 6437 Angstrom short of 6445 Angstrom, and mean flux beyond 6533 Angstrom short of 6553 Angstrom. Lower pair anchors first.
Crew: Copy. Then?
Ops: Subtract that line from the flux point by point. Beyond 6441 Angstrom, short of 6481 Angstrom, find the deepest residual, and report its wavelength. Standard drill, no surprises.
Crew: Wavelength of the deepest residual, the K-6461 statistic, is 6451.0 Angstrom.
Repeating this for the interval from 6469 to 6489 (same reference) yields 6475.0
